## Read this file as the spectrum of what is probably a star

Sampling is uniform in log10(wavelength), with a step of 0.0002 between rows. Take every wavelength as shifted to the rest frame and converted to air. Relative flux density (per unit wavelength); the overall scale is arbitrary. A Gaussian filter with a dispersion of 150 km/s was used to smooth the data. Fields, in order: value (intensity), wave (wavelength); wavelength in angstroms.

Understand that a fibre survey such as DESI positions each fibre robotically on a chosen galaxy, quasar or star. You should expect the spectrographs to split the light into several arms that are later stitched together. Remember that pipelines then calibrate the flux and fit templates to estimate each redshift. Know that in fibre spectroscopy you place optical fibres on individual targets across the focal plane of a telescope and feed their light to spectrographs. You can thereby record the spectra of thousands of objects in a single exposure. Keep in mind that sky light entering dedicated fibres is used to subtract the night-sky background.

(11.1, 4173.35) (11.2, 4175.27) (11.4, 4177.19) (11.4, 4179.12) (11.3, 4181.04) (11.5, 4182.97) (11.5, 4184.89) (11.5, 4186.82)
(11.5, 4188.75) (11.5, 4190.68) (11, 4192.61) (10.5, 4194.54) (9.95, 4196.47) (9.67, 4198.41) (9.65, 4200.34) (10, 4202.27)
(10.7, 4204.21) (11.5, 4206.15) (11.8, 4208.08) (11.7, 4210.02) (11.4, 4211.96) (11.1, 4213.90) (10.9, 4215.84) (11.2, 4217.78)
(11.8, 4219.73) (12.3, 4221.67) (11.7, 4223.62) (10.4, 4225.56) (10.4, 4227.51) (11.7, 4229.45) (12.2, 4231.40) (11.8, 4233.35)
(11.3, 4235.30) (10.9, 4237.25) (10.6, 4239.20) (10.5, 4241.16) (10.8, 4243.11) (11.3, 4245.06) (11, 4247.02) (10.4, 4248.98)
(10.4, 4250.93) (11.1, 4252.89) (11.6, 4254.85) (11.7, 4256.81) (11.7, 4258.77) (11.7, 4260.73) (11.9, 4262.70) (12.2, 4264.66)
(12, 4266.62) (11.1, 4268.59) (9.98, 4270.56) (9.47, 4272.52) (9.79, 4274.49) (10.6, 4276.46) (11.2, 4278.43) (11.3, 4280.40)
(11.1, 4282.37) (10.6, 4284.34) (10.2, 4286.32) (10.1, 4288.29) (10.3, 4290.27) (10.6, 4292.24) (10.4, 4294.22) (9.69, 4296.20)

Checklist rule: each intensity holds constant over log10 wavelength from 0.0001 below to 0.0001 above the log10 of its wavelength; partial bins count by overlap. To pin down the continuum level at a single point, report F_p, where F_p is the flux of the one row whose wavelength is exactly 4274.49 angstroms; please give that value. 9.79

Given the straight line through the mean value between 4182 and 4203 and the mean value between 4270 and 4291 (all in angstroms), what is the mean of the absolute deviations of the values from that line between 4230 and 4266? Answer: 0.78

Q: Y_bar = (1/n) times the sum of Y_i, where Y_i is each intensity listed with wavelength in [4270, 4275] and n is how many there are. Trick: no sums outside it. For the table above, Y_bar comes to 9.7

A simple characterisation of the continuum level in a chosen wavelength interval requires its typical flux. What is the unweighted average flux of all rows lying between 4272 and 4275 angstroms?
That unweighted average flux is 9.6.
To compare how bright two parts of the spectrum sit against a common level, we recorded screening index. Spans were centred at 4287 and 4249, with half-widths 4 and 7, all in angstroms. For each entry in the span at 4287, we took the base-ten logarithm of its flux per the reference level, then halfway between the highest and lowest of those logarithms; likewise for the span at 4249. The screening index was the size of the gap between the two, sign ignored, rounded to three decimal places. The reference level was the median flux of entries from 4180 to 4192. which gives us 0.026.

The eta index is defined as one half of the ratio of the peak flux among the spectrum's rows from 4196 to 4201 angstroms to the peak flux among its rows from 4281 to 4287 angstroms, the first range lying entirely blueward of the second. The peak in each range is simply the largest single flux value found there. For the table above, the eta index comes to 0.45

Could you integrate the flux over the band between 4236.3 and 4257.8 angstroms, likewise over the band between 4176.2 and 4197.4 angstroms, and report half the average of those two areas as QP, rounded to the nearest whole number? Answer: 118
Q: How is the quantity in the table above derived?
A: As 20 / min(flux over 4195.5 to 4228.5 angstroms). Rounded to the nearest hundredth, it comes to 2.07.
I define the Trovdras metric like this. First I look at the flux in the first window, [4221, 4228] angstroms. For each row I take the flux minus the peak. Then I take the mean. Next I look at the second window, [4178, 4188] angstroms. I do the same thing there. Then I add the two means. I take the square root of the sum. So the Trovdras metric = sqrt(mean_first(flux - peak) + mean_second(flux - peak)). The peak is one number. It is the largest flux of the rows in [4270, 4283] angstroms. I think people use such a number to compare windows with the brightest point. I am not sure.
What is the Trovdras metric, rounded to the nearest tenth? 0.2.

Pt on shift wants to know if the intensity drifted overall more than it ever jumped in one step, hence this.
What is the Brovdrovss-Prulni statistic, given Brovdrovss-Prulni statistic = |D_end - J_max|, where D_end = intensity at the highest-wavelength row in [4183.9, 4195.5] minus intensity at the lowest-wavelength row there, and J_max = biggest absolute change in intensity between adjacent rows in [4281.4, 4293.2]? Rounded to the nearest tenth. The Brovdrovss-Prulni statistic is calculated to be 1.5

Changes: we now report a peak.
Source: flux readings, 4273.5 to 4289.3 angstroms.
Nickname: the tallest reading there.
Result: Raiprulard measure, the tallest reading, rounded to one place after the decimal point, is 11.3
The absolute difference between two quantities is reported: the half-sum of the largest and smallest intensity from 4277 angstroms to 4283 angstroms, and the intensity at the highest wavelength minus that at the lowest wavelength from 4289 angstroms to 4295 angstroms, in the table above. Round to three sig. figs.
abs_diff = 11.1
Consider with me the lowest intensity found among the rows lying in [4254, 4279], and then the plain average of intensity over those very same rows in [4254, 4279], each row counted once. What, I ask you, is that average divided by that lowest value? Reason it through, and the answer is 1.18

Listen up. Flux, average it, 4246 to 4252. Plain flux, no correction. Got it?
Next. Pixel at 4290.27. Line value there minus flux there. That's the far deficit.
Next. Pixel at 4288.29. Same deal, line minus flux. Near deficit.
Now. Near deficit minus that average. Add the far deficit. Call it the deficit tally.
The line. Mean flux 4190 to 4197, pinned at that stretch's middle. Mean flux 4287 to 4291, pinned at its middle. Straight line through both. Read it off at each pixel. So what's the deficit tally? -10.6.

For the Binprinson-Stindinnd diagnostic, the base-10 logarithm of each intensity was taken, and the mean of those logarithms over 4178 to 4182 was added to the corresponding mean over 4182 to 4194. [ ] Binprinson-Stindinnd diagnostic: 2.11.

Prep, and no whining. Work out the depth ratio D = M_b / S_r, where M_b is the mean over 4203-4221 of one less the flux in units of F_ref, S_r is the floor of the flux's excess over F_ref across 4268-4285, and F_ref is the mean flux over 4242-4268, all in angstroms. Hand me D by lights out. -0.001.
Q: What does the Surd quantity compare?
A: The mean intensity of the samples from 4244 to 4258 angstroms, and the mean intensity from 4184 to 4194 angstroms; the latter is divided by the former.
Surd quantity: 1.03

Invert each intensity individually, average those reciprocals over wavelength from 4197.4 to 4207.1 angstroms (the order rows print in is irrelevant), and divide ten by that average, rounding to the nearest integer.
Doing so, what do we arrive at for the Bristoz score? 103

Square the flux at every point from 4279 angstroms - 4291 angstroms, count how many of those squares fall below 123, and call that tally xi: 4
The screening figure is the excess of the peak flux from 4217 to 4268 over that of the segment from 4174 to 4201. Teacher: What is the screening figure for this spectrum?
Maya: 0.8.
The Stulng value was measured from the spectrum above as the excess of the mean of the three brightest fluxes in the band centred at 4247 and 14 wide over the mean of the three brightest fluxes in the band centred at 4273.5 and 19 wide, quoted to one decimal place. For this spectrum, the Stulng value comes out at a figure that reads -0.7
